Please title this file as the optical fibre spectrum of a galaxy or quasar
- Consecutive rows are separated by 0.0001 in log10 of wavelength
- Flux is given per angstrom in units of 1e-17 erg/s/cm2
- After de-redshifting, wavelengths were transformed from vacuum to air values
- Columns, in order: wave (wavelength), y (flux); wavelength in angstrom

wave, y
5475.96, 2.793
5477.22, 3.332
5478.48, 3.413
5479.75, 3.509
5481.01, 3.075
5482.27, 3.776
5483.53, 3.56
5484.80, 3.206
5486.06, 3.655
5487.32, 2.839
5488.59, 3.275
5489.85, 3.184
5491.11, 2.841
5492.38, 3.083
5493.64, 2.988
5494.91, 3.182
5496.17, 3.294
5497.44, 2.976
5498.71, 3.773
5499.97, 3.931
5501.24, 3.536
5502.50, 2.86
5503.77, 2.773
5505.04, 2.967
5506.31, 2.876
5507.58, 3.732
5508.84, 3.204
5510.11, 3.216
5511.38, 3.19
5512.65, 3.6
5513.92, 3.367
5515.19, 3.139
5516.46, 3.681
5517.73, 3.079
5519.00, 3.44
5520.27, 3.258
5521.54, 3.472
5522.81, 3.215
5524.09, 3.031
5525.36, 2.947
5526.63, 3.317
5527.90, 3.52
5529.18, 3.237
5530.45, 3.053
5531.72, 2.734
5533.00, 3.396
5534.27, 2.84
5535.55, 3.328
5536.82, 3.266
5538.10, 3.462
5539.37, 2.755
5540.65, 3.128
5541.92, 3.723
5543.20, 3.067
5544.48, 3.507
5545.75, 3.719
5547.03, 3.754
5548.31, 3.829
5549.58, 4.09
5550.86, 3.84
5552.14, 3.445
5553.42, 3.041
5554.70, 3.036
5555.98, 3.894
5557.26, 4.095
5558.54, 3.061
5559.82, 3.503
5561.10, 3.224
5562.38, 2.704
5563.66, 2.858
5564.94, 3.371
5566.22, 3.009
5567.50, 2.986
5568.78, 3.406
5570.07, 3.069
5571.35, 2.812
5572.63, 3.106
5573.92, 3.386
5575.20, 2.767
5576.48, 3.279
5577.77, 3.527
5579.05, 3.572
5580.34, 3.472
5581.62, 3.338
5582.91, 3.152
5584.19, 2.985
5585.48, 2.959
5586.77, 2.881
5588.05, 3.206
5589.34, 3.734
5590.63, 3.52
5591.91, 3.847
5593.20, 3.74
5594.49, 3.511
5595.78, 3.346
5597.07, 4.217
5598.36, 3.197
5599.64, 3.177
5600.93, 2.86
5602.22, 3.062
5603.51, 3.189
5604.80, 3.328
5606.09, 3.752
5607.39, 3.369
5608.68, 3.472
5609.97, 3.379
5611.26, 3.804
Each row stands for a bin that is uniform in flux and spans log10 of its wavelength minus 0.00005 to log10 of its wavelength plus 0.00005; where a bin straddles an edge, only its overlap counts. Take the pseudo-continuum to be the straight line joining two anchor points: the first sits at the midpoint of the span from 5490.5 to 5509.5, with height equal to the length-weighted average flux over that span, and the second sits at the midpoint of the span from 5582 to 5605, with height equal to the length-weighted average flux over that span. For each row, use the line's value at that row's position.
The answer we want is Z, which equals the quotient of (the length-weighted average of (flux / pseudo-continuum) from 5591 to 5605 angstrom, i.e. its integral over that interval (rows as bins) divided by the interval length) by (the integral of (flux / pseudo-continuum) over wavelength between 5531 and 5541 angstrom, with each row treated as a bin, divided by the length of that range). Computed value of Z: 1.069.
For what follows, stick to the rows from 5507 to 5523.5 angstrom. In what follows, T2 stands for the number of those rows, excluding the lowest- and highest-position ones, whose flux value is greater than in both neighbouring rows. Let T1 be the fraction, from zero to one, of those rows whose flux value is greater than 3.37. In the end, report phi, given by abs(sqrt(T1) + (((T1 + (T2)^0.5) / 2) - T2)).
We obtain 3.1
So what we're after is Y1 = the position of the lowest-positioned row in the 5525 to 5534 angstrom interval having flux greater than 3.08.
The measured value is 5526.63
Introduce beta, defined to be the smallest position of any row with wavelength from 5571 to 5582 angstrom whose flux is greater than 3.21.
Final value 5573.92 angstrom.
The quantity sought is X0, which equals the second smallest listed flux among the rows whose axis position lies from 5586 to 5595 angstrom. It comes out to 3.206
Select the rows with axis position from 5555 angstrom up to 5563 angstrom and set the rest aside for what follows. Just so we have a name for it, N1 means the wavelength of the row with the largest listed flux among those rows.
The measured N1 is 5557.26 angstrom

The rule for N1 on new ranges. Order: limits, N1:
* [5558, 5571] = 5559.82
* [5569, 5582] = 5579.05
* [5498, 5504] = 5499.97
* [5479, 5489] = 5482.27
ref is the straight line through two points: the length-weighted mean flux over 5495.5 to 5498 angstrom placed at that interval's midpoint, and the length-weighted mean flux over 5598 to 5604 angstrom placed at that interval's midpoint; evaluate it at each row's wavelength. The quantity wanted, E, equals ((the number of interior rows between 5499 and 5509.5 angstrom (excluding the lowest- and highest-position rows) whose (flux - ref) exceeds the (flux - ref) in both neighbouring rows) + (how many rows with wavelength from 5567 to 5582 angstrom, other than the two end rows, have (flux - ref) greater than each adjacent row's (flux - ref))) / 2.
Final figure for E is 2.5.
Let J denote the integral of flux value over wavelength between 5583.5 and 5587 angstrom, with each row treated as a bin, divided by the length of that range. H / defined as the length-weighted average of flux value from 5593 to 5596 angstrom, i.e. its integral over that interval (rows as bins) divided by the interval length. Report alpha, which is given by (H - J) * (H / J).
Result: 0.68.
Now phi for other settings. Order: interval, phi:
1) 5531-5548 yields 2.1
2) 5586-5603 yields 1.2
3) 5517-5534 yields 1.4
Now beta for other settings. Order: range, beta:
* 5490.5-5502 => 5496.17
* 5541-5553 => 5541.92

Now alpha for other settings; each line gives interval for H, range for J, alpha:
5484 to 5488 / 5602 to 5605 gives 0.05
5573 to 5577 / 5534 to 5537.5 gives -0.04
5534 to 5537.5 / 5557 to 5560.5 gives -0.29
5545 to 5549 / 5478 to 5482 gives 0.46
